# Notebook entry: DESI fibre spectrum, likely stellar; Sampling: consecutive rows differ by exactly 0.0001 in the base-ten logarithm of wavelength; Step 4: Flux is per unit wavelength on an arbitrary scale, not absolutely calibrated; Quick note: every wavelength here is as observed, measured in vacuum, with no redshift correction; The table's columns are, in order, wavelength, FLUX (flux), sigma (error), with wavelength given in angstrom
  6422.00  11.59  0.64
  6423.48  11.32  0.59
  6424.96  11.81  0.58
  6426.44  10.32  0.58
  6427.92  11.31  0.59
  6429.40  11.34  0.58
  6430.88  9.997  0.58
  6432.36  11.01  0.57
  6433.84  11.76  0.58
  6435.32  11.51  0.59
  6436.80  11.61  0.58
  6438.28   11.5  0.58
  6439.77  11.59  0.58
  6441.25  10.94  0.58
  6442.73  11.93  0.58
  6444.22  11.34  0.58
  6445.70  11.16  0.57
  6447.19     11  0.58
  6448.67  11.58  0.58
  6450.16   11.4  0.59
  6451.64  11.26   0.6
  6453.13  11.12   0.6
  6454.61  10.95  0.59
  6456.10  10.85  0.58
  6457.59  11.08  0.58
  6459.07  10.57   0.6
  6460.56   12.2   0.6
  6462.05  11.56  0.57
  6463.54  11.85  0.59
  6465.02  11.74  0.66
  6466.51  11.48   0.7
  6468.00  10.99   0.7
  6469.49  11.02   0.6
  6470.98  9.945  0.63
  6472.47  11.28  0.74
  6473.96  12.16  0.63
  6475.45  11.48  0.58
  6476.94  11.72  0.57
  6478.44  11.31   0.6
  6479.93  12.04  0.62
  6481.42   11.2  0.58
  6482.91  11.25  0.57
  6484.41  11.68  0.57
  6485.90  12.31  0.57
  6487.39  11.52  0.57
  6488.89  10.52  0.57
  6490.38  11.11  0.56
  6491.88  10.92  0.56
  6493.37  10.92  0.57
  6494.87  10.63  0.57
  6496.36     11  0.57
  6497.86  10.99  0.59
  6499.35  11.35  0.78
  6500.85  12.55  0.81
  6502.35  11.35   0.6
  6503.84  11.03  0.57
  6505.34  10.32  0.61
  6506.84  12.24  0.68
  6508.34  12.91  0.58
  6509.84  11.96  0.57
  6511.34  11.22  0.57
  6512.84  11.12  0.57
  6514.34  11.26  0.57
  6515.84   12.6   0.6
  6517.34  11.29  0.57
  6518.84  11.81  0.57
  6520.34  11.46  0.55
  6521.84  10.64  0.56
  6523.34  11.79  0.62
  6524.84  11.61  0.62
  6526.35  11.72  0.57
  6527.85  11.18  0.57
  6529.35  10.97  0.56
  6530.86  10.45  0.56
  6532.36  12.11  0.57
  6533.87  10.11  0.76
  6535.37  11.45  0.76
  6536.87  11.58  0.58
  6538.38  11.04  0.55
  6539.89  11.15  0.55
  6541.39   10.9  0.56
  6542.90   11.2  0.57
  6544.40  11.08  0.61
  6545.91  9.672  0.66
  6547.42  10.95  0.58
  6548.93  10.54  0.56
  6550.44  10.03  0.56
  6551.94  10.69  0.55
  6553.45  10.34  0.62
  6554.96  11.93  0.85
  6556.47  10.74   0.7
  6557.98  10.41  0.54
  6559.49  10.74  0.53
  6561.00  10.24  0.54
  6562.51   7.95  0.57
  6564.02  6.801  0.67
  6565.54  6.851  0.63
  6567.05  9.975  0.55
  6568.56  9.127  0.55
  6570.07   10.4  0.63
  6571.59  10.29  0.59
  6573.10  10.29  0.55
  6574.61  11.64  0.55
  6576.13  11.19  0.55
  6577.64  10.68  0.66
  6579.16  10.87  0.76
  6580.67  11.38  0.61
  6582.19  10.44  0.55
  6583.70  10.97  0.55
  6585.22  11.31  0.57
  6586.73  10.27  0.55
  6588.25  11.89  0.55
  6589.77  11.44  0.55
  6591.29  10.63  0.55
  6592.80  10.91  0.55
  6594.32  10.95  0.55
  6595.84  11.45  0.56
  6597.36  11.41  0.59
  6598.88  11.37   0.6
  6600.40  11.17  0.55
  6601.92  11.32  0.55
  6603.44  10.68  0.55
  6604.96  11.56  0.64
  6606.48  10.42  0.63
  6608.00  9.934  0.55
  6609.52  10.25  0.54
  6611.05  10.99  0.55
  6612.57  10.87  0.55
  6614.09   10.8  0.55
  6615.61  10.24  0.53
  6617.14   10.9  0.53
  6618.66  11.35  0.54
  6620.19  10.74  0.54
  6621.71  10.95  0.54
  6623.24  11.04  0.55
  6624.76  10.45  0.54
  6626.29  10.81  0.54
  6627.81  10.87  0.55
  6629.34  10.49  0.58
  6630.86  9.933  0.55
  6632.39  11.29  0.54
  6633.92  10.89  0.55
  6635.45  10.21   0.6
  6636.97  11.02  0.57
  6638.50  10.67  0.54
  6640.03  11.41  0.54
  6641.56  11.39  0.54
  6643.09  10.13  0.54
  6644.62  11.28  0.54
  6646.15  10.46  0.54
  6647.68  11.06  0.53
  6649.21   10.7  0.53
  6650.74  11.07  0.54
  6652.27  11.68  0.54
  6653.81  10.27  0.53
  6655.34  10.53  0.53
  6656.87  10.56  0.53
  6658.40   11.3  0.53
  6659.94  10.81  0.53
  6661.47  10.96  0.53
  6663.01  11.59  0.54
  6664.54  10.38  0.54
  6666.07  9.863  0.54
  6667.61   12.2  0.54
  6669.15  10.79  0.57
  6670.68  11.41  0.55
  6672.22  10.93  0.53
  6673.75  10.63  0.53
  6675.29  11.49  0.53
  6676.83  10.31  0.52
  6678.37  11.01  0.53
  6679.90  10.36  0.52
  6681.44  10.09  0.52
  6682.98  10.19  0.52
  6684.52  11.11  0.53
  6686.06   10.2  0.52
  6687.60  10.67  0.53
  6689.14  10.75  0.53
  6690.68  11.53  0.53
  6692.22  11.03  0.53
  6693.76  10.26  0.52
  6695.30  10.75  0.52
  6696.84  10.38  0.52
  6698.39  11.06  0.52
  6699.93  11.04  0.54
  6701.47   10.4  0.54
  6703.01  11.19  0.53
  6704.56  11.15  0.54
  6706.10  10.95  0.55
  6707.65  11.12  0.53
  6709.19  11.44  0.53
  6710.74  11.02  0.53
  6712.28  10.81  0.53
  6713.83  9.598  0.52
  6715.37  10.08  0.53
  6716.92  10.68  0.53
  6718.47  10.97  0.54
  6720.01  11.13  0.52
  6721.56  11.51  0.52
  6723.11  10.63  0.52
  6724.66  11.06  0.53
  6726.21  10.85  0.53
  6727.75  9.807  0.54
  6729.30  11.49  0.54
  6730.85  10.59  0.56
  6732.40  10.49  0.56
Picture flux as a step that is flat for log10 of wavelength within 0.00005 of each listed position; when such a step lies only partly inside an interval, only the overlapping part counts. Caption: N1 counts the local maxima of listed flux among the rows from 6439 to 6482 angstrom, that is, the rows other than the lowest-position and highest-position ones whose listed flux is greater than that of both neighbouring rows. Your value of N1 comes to 9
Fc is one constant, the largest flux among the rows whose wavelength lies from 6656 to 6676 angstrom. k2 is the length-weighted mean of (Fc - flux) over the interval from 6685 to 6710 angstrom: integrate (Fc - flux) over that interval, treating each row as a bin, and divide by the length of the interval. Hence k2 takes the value 1.33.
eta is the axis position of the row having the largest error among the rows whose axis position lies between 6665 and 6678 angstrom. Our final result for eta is 6669.15 angstrom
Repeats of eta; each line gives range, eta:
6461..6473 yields 6472.47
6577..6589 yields 6579.16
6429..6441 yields 6435.32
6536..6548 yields 6545.91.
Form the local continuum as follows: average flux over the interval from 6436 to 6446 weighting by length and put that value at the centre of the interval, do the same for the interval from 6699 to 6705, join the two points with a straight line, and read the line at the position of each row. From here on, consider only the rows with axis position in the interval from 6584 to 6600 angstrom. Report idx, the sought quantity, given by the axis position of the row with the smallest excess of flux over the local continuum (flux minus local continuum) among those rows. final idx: 6586.73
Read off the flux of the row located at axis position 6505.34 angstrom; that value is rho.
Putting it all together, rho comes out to 10.32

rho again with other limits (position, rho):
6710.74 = 11.02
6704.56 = 11.15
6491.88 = 10.92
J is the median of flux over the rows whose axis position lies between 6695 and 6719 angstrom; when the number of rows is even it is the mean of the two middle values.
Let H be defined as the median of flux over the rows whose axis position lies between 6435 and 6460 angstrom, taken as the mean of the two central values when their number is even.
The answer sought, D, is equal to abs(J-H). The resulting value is 0.30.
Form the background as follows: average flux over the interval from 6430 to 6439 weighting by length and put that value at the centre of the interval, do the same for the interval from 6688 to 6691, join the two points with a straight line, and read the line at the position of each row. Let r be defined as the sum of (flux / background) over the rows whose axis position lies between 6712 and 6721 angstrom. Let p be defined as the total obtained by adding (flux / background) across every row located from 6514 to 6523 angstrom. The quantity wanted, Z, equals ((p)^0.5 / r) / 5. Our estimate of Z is 0.086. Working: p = 6.2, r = 5.8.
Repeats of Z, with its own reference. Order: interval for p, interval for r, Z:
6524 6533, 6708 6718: 0.085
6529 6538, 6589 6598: 0.081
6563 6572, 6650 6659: 0.074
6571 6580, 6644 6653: 0.081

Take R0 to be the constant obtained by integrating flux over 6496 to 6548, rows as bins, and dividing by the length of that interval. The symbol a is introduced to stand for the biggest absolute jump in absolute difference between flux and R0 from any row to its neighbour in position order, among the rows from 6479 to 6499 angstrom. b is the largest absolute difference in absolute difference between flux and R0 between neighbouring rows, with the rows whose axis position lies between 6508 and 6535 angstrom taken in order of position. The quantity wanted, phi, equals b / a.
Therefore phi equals 1.6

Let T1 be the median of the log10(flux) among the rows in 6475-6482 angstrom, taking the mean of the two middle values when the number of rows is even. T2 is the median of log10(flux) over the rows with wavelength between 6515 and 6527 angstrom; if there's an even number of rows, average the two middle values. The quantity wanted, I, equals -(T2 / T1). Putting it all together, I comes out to -1.007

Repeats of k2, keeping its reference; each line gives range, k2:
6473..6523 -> 0.75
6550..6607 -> 1.65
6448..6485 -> 0.85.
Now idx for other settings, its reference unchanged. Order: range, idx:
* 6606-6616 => 6608.00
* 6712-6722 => 6713.83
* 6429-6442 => 6430.88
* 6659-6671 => 6666.07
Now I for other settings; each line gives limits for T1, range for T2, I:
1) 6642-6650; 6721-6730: -1.010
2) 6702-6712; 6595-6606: -1.009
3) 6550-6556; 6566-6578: -0.993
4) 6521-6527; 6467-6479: -0.987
